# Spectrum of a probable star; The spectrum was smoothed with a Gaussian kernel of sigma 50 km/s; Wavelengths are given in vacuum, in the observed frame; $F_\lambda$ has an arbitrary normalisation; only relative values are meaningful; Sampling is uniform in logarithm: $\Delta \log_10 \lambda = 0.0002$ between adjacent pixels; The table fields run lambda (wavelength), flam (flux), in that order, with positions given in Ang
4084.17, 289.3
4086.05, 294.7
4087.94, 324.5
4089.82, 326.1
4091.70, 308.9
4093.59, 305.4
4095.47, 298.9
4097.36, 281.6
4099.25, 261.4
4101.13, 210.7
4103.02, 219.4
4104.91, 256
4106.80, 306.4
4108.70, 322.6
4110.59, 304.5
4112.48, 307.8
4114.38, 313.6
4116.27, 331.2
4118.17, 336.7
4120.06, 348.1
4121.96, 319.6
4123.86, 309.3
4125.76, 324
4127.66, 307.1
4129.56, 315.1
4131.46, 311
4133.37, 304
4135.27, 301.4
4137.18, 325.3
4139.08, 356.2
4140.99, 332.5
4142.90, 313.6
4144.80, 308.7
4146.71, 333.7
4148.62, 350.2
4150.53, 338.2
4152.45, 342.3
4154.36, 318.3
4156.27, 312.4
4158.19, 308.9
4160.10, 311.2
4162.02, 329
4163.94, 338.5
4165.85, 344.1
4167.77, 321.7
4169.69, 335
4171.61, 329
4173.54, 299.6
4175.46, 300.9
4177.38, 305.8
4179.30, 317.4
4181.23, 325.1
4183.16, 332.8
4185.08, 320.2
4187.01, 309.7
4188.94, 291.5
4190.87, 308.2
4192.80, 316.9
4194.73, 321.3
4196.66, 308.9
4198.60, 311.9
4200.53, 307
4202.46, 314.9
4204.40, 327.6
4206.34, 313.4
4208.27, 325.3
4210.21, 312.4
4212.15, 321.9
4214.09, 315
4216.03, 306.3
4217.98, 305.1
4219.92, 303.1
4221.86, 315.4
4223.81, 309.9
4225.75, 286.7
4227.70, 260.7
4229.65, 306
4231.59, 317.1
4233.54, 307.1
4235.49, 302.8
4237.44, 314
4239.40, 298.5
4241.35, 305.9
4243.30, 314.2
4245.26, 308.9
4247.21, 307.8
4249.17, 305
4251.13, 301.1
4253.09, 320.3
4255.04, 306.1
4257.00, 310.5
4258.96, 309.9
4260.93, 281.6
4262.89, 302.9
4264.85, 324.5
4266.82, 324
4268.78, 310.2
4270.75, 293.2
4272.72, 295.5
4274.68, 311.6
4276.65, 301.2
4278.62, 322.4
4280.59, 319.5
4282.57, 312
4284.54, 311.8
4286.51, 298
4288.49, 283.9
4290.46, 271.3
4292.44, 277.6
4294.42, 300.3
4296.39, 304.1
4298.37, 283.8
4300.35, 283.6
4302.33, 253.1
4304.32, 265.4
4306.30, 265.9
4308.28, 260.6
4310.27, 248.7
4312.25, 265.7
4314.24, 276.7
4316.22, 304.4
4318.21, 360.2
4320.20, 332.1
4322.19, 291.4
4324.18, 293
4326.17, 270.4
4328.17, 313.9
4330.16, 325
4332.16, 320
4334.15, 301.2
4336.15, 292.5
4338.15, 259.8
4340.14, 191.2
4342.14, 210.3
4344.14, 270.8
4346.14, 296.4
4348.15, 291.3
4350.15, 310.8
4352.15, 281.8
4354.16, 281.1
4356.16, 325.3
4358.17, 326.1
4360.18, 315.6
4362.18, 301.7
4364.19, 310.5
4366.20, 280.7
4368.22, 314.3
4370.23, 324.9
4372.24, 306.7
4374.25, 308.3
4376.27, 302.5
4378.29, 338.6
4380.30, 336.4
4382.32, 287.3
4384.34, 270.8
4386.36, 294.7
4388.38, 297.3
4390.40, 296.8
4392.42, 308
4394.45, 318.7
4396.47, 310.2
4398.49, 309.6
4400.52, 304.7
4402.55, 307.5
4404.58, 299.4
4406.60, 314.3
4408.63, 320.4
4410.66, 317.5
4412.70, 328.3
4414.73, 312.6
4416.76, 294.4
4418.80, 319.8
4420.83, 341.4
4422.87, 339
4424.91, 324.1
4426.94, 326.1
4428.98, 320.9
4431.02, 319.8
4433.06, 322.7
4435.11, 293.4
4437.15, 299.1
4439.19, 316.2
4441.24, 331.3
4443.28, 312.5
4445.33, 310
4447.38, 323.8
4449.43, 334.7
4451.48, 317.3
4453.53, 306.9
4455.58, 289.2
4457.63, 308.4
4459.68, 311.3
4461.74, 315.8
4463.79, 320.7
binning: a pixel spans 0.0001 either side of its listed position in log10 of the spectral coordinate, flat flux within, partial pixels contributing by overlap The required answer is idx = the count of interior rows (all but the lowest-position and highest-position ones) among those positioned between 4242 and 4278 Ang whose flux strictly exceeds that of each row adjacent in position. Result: 4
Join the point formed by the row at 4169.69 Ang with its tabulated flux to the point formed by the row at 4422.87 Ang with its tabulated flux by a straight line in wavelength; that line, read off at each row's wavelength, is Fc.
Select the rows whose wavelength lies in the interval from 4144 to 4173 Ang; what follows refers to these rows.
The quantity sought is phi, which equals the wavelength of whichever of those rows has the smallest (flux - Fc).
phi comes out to 4158.19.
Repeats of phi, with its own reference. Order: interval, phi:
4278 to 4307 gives 4302.33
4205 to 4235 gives 4227.70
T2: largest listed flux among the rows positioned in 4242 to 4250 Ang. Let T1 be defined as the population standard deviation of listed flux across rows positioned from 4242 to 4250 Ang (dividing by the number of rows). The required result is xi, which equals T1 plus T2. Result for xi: 318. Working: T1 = 3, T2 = 314.2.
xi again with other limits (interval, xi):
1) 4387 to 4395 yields 328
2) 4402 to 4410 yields 328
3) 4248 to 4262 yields 331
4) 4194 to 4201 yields 327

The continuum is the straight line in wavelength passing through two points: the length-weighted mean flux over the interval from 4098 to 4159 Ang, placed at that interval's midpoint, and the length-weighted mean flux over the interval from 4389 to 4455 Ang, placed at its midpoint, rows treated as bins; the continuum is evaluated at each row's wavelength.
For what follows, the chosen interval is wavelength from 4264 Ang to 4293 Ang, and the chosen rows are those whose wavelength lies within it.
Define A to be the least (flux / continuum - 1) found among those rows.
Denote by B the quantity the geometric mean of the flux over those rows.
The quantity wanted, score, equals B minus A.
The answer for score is 303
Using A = -0.13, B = 303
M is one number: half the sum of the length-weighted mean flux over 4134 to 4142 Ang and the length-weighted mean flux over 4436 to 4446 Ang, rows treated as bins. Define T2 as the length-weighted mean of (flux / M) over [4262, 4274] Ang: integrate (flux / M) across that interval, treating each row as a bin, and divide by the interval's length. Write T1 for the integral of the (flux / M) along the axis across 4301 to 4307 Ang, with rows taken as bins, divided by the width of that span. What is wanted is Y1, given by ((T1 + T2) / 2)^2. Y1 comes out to 0.79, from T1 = 0.82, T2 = 0.96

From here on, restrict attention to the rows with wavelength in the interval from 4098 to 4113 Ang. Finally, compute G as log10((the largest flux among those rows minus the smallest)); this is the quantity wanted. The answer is 2.05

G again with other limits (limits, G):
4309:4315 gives 1.45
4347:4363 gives 1.65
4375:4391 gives 1.83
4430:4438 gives 1.47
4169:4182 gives 1.55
